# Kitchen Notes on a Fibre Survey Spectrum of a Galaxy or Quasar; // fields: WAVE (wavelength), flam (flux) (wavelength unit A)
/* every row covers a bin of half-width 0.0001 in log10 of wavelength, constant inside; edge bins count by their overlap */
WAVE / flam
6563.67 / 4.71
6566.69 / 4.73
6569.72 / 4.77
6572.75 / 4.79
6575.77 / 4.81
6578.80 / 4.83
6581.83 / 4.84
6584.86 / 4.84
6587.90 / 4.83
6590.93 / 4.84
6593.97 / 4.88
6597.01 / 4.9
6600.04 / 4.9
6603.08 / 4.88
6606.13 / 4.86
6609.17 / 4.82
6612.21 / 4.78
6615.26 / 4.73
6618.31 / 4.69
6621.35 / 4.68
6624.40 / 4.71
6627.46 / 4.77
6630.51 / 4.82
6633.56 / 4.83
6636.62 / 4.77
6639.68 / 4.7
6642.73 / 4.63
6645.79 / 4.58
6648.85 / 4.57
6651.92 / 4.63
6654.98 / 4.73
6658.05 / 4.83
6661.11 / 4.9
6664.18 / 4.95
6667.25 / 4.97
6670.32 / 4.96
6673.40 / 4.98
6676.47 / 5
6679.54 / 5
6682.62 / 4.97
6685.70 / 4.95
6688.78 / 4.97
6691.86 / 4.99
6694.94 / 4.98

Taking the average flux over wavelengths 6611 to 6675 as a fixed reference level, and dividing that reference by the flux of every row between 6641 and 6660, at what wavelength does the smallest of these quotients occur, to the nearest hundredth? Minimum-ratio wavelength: 6658.05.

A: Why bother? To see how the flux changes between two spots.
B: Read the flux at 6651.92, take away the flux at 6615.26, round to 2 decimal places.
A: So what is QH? -0.10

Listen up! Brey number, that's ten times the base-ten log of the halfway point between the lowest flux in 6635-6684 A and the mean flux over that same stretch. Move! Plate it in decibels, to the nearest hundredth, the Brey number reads 6.72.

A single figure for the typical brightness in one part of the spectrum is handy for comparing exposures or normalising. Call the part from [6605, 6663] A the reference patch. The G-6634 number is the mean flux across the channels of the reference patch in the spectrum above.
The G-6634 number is 4.74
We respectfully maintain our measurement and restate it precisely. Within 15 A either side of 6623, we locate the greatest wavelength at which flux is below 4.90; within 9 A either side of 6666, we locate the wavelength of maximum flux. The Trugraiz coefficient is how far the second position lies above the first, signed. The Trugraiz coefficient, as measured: 36.8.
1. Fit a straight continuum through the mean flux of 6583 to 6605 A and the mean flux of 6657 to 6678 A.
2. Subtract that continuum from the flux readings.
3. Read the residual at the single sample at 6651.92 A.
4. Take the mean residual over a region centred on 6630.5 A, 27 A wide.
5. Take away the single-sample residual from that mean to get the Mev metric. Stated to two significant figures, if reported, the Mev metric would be 0.13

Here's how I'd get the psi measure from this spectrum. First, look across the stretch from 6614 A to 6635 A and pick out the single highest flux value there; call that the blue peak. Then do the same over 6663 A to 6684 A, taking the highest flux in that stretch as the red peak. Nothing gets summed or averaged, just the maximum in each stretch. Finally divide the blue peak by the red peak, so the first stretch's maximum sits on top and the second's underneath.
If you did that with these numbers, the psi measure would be 0.966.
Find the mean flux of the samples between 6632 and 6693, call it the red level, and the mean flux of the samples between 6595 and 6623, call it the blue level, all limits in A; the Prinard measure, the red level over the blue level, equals 1.01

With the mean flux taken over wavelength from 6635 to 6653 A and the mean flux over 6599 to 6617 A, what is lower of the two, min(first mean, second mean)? 4.65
